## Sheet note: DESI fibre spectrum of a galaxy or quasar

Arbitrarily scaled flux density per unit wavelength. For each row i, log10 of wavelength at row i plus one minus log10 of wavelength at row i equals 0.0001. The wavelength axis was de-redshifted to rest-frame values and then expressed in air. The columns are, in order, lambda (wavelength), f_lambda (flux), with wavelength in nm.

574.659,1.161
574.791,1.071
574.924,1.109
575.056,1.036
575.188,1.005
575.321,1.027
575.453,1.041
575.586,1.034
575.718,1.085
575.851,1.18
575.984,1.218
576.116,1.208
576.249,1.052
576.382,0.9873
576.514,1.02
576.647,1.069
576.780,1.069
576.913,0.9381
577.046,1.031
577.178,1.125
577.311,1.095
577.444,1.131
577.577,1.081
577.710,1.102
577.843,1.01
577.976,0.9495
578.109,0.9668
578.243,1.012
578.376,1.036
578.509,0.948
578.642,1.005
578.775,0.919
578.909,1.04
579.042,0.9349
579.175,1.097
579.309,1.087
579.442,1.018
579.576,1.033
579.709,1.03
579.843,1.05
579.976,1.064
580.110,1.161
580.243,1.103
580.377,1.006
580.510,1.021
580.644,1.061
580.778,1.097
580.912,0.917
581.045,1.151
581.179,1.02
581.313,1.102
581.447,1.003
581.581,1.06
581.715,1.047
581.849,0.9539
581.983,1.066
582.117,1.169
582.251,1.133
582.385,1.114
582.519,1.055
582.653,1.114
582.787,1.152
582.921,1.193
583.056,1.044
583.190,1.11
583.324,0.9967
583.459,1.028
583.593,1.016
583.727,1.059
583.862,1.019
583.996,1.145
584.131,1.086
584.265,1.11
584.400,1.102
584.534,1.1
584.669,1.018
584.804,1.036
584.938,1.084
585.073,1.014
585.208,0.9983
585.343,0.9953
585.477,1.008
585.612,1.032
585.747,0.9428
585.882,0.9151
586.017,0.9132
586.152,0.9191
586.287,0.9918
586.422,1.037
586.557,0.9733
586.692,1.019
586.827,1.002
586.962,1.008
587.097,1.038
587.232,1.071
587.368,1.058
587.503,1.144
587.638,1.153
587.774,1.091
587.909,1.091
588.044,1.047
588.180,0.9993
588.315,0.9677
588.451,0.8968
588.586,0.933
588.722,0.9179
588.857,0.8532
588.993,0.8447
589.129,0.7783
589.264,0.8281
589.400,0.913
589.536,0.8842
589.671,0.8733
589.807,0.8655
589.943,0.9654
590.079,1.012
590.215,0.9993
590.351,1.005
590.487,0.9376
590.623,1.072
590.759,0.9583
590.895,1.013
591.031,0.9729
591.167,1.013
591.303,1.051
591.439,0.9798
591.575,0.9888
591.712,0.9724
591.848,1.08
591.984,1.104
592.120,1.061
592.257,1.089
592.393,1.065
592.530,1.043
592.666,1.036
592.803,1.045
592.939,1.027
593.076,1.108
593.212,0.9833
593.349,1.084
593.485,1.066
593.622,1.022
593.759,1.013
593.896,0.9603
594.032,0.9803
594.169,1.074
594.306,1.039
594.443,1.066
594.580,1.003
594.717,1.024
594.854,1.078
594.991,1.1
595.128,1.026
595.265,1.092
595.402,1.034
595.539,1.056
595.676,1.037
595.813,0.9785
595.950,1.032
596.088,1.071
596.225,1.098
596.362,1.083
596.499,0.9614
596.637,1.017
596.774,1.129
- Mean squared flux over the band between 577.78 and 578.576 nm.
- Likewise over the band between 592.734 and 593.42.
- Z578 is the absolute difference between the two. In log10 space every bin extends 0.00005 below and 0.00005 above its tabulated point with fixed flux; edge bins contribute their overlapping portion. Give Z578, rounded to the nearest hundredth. 0.13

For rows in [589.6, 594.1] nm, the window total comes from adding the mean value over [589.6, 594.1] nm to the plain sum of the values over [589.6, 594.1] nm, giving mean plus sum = 34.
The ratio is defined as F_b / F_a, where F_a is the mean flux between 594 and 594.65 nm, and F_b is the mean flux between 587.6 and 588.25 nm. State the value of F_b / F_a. 1.04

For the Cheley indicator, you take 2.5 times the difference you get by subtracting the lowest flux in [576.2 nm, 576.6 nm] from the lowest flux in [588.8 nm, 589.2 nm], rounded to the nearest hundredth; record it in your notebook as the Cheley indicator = -0.52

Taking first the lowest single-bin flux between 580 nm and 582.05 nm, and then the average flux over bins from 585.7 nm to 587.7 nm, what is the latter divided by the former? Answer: 1.10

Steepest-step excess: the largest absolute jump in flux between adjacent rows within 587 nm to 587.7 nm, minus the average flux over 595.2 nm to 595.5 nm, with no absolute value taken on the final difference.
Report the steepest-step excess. -0.98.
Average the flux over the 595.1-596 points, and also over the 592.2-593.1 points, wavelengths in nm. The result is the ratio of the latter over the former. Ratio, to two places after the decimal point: 1.02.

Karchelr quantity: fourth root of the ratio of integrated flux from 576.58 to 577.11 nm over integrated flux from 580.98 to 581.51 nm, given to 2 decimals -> 0.99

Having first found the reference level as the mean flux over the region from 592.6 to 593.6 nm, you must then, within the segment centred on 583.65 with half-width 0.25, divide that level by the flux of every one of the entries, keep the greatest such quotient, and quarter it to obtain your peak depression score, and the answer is 0.258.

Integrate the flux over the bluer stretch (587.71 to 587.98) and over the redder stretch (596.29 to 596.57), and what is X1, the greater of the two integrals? 0.295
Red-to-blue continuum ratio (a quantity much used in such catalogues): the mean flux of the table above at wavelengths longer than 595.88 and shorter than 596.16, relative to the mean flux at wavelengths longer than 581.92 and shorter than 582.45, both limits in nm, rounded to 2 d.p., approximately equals 0.94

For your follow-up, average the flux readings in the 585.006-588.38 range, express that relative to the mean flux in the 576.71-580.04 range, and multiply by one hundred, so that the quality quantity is 99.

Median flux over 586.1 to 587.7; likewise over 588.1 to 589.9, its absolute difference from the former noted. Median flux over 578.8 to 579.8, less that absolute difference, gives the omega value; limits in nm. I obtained 0.89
